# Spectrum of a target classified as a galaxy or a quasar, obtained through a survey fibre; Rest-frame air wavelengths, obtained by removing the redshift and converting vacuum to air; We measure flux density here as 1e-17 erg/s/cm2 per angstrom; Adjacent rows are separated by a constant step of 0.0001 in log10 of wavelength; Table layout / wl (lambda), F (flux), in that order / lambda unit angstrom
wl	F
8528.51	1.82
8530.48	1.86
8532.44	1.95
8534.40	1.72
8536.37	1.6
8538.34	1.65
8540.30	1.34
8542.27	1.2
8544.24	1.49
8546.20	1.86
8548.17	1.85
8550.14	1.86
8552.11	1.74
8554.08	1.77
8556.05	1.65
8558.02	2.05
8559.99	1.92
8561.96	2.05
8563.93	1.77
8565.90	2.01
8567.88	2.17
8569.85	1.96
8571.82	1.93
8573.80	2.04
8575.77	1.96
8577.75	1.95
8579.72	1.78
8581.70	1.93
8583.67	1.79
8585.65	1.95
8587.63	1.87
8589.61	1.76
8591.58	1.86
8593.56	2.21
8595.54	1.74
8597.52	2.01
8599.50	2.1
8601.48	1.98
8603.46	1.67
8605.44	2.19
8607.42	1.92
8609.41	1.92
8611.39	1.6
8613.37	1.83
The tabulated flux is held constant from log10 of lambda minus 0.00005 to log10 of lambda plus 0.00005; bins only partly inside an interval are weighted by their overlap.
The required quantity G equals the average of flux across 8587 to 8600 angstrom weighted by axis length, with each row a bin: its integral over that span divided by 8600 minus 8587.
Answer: 1.93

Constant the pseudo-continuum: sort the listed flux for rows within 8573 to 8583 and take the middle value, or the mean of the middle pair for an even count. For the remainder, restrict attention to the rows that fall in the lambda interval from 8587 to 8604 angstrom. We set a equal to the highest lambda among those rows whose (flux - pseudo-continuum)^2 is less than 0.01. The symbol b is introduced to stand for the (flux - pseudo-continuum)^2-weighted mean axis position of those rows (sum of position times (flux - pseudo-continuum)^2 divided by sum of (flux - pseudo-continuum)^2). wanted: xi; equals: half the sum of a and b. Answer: 8599.1 angstrom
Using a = 8601.48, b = 8596.6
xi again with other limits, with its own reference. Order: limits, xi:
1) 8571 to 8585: 8581.1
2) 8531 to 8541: 8535.6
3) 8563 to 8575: 8570.4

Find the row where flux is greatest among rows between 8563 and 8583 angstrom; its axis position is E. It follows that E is 8567.88 angstrom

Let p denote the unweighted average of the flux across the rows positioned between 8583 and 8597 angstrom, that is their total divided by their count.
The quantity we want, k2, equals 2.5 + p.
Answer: 4.38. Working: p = 1.88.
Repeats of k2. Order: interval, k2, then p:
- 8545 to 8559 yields 4.33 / 1.83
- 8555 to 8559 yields 4.35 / 1.85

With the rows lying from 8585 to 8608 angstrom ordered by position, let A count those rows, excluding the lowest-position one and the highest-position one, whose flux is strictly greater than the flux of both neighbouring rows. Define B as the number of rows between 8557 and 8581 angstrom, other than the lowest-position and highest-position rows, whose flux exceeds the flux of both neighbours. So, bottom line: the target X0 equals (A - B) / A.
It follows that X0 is 0.00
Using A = 3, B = 3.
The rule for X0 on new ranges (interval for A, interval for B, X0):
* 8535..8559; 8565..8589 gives 0.00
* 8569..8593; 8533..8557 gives -0.33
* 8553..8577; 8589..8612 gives 0.25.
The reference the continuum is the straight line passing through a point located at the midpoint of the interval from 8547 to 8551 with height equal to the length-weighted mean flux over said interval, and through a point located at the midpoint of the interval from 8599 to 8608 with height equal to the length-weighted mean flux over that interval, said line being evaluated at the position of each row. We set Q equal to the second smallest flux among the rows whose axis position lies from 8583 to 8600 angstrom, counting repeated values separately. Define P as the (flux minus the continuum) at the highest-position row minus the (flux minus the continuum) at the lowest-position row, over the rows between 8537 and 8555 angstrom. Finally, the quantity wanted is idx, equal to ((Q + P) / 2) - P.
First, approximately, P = 0.09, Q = 1.76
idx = 0.84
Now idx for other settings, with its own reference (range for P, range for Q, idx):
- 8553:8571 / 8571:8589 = 0.82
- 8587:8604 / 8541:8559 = 0.86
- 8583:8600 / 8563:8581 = 0.75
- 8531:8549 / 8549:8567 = 0.94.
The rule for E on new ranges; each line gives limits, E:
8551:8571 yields 8567.88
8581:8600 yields 8593.56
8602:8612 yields 8605.44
